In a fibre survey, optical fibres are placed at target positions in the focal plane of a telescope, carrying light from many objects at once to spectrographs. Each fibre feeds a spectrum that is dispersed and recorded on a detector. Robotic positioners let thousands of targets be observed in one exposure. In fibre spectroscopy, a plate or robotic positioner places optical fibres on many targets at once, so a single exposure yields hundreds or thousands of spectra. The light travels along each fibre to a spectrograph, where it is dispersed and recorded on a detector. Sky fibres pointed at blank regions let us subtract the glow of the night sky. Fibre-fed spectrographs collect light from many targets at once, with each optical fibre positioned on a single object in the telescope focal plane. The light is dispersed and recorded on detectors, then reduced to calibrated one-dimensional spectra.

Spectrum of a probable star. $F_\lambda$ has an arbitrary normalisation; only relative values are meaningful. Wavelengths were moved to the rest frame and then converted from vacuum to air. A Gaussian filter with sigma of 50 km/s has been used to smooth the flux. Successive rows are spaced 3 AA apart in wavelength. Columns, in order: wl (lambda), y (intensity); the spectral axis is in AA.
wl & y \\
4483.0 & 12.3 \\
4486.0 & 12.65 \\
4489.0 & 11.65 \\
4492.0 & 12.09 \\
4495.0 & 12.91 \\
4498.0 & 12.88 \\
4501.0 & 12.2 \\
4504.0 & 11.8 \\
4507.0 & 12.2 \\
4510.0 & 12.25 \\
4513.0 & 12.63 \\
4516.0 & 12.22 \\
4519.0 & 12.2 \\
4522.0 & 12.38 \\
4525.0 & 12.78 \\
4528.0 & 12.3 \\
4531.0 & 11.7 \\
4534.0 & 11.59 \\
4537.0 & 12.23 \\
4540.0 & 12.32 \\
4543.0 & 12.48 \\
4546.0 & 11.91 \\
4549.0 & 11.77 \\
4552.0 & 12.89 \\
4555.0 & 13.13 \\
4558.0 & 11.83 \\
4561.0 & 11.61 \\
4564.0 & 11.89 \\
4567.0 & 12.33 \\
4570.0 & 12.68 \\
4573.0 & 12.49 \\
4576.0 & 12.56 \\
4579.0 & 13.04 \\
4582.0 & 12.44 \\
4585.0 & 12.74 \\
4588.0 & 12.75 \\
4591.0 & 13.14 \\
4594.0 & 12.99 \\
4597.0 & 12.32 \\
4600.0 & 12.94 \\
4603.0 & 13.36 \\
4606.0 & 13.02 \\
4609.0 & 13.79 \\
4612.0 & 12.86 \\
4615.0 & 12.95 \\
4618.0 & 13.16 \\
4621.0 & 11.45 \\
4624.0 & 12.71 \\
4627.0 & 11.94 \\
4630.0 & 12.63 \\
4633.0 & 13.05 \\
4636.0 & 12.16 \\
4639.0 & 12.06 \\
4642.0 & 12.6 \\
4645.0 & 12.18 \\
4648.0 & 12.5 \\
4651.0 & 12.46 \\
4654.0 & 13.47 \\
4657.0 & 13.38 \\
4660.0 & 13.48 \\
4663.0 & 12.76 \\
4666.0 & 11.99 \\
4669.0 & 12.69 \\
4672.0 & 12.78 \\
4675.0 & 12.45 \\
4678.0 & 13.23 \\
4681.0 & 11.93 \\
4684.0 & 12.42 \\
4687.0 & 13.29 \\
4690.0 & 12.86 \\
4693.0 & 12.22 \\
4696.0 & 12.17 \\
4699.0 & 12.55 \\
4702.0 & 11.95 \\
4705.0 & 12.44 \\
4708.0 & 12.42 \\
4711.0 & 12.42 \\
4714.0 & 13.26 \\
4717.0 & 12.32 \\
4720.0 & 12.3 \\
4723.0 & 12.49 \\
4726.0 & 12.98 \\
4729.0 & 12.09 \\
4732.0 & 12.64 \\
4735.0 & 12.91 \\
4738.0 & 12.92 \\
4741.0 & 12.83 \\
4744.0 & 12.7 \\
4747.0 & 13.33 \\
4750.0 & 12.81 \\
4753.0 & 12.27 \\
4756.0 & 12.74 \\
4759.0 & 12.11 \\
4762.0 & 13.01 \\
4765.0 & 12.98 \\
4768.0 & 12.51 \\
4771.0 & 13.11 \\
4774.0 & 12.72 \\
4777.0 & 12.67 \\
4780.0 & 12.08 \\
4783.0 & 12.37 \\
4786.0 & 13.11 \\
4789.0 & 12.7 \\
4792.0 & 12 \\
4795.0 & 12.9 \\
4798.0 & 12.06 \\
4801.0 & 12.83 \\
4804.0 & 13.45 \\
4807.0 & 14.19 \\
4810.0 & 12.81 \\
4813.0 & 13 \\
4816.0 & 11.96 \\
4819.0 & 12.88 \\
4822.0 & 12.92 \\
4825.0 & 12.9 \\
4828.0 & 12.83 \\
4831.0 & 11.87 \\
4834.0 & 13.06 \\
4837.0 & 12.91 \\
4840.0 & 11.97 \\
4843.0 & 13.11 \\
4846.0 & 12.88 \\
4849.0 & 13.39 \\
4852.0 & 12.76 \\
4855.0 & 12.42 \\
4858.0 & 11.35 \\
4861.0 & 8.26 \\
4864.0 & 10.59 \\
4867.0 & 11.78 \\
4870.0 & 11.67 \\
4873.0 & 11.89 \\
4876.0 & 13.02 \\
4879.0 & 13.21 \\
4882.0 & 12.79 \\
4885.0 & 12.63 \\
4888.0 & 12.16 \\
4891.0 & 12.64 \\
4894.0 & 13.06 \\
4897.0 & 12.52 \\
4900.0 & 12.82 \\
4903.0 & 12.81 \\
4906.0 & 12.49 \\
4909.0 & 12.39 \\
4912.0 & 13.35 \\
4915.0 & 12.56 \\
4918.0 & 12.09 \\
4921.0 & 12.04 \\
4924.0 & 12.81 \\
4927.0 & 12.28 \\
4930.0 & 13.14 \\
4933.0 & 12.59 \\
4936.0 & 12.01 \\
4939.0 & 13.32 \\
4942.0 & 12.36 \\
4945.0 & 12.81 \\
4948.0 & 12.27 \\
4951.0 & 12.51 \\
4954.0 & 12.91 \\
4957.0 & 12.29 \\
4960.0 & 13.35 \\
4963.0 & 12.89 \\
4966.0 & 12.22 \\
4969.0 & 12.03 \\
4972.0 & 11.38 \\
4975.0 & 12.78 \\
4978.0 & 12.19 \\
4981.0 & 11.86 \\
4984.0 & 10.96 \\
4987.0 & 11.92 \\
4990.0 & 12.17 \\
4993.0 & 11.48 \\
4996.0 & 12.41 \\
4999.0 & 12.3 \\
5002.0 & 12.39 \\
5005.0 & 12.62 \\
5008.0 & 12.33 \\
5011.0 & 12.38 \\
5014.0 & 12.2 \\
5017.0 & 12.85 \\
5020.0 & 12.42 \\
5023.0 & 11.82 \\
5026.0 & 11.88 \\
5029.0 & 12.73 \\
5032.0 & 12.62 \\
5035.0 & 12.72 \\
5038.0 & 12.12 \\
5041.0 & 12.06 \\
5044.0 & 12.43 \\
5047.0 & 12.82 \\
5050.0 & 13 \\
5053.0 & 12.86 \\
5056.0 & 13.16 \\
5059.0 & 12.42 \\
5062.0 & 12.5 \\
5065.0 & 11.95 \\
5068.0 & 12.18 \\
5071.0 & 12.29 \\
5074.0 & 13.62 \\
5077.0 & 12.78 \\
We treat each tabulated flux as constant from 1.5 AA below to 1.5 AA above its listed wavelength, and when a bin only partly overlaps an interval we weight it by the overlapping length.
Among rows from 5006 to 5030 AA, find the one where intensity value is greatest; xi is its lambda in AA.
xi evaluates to 5017.0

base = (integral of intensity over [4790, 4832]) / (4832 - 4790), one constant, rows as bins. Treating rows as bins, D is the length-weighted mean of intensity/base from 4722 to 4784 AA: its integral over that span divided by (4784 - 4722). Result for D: 0.99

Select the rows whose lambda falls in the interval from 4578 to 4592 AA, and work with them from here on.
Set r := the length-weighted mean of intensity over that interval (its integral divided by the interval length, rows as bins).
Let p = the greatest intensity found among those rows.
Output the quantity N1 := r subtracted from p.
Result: 0.3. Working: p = 13.14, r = 12.8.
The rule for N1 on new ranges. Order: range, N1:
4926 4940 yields 0.7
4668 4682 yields 0.6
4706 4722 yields 0.7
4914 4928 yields 0.5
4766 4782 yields 0.5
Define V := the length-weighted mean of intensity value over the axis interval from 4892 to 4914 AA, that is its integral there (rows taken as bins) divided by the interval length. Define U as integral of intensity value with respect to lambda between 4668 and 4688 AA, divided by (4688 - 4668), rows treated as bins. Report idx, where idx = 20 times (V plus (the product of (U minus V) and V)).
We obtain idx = 230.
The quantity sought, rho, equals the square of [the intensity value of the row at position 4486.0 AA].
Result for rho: 160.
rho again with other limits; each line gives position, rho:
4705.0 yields 155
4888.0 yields 148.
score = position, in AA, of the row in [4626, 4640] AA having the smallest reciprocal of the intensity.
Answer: 4633.0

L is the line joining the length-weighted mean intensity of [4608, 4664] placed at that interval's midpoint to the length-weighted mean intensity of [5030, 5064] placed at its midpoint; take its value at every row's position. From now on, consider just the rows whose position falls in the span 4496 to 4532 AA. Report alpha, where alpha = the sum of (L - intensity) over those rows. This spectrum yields 5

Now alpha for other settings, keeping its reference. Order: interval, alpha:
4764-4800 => 1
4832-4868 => 7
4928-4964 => -1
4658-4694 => 0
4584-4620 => -3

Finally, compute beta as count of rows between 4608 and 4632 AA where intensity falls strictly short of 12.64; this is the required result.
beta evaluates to 3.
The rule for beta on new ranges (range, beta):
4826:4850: 2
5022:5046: 6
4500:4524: 8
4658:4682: 3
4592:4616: 1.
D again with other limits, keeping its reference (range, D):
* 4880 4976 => 0.98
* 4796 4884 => 0.97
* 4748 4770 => 0.99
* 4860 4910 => 0.96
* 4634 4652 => 0.97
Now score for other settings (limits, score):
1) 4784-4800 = 4786.0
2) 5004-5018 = 5017.0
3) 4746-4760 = 4747.0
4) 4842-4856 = 4849.0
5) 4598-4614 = 4609.0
